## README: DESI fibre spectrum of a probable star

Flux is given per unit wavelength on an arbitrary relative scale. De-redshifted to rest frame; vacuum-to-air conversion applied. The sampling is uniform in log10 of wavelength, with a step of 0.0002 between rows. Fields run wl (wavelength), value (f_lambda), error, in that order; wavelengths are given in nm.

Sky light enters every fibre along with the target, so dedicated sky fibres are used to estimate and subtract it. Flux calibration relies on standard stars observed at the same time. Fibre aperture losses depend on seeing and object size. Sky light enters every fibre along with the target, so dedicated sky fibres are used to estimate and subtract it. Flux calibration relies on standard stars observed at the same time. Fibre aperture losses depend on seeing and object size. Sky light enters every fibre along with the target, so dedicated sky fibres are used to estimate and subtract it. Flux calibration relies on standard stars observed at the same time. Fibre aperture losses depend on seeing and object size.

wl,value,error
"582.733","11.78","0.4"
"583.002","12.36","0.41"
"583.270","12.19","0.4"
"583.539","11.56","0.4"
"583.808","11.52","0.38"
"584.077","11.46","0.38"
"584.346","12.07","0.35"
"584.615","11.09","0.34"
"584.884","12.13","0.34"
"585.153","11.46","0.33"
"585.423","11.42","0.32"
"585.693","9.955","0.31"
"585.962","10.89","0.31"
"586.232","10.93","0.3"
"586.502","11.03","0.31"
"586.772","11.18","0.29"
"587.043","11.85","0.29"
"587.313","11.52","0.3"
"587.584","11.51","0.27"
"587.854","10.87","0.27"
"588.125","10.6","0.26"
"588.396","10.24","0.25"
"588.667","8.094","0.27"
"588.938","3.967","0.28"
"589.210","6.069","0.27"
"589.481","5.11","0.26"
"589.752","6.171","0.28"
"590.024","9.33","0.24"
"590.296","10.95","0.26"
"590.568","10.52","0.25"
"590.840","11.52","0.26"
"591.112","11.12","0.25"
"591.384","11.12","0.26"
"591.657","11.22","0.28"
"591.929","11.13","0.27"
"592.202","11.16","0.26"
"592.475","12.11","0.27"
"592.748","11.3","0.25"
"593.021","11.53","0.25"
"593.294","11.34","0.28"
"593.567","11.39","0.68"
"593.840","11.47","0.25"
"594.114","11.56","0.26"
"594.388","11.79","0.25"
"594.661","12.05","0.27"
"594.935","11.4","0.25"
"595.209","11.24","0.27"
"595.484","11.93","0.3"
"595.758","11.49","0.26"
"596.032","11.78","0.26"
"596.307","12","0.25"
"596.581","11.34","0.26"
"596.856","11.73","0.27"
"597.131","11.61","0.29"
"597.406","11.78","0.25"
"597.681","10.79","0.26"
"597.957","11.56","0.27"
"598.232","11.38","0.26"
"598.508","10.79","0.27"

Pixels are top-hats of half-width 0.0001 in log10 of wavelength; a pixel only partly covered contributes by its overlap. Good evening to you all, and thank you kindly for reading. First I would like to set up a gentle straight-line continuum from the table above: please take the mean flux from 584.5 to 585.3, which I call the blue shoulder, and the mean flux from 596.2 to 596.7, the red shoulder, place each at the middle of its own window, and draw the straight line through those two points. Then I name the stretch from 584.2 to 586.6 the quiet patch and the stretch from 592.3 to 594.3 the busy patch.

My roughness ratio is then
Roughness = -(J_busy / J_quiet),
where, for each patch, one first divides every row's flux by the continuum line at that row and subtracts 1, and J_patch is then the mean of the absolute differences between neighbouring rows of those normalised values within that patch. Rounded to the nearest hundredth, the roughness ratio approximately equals -0.36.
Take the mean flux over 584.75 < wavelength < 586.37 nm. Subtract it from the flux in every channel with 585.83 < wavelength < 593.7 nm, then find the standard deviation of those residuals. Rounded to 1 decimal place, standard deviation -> 2.1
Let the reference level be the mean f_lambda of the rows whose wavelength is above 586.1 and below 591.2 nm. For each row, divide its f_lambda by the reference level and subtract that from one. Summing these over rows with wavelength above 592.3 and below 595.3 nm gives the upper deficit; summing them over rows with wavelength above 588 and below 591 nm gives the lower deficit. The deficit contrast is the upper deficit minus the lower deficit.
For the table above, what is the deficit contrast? -3.6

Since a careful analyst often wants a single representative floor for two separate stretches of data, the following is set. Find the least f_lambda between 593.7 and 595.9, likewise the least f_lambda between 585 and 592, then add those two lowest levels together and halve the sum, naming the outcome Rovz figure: 7.6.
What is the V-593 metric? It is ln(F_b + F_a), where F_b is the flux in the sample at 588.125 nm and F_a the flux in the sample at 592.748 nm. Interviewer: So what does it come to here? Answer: 3.09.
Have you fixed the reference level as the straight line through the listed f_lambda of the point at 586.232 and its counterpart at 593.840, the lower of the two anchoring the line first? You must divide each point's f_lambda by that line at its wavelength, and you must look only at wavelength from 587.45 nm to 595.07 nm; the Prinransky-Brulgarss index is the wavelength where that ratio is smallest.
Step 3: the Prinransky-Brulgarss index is 588.938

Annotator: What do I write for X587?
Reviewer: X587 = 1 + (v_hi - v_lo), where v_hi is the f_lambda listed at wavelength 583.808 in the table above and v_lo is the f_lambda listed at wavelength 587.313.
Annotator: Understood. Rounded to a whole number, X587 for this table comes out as 1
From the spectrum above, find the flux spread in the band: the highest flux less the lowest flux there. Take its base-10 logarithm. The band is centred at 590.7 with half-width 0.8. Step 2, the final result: 0.34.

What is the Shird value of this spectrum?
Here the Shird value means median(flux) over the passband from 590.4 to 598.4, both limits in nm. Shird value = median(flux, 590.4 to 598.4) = 11.47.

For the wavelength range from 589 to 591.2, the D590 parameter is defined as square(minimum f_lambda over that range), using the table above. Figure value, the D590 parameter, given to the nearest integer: 26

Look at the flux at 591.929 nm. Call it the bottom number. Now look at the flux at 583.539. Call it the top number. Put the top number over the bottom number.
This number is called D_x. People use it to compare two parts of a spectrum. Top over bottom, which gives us 1.04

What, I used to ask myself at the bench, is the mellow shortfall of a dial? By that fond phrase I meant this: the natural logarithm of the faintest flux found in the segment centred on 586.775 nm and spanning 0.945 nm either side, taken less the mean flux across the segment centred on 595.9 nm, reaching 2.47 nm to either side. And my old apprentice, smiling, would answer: -9.2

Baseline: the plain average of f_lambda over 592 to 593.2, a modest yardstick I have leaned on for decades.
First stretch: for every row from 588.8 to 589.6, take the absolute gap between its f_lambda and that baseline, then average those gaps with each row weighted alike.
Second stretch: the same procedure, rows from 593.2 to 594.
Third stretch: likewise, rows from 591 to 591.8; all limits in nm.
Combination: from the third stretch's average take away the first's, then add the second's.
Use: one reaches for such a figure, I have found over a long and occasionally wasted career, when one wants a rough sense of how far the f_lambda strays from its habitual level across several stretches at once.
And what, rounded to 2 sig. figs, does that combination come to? -6.0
